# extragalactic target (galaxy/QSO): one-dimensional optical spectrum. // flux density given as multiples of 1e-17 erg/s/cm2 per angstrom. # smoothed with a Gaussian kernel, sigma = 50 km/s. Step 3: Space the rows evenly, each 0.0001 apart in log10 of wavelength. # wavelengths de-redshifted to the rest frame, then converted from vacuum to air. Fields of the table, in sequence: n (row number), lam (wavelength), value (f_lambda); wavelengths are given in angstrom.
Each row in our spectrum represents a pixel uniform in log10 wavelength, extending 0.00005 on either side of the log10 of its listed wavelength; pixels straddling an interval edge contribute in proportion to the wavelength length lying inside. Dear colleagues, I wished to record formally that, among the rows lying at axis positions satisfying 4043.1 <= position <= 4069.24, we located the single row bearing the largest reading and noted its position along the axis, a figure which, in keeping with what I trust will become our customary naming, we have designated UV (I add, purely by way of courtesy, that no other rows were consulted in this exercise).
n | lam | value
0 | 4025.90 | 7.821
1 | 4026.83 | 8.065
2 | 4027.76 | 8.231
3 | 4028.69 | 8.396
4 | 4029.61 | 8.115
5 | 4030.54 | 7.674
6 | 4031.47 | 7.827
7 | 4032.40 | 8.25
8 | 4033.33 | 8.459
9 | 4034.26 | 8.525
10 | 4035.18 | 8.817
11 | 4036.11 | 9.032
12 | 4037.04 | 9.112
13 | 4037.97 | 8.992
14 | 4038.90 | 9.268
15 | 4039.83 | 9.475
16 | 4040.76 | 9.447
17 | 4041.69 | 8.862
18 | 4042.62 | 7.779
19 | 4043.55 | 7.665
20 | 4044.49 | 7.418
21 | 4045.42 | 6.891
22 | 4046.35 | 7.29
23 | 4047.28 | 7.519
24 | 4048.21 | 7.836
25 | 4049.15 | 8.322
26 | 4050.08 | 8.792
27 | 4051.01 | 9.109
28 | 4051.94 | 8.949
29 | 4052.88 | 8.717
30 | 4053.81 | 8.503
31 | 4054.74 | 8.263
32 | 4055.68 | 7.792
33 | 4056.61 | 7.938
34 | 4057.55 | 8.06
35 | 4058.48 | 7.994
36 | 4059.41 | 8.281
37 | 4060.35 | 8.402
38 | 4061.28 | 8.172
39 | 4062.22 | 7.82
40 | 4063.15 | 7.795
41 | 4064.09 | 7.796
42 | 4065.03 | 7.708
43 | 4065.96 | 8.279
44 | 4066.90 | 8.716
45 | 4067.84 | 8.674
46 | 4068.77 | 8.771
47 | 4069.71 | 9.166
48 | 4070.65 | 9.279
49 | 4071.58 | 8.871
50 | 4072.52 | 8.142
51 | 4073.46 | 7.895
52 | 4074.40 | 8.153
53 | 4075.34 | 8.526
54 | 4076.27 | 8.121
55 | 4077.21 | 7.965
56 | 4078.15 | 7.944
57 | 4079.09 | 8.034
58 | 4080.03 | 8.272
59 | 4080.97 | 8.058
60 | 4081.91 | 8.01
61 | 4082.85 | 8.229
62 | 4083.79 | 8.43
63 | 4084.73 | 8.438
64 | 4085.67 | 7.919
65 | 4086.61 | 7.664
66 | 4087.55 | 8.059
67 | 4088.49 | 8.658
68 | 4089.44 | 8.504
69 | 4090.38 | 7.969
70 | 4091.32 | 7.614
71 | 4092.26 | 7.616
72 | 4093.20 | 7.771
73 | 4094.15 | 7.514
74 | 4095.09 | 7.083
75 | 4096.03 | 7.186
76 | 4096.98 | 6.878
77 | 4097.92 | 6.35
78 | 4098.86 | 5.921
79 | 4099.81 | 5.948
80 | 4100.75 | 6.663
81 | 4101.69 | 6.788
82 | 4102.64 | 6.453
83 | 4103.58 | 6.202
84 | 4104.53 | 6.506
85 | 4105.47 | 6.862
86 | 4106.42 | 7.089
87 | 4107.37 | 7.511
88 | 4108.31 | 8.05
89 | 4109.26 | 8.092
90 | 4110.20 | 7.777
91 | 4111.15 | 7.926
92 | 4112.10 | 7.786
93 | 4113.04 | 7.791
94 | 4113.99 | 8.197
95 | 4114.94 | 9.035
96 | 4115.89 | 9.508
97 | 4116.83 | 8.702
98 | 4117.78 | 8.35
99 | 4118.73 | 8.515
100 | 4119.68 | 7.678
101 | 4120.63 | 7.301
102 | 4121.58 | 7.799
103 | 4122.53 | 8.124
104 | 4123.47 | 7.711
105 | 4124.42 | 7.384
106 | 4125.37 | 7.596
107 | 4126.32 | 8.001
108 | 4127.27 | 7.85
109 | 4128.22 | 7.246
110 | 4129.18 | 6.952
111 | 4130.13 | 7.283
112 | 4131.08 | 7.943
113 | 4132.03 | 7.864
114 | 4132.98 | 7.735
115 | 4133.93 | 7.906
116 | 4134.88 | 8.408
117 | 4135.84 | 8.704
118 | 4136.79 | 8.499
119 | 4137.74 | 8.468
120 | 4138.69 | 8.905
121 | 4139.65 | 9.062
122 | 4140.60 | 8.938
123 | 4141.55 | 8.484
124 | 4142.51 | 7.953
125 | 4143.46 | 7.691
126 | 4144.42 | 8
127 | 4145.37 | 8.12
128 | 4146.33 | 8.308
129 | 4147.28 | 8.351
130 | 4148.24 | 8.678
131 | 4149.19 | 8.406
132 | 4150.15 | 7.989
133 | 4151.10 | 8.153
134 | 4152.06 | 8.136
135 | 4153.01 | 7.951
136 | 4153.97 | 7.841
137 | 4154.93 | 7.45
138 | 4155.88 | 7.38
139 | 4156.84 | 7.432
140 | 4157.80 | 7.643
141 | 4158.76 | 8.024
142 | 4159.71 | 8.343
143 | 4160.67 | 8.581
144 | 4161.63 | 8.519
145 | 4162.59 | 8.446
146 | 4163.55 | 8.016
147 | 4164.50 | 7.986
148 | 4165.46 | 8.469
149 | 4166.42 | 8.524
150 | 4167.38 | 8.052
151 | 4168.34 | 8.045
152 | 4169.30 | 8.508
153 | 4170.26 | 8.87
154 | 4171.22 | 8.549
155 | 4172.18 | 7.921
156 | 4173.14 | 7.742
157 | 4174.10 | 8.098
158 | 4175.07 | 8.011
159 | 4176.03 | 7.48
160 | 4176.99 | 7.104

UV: 4051.01 angstrom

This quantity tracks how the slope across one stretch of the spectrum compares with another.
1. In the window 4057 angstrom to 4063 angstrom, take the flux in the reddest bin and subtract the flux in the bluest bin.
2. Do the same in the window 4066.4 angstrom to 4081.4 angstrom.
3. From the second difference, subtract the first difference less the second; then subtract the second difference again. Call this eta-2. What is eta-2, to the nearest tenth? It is -0.4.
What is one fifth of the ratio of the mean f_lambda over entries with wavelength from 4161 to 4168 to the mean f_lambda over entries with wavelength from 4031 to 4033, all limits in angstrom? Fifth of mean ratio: 0.206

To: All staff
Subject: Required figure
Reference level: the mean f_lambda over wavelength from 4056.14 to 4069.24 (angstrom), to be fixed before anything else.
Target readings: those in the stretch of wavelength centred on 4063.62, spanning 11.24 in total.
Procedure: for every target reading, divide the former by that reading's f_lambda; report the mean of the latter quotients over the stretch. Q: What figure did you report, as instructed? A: 1.00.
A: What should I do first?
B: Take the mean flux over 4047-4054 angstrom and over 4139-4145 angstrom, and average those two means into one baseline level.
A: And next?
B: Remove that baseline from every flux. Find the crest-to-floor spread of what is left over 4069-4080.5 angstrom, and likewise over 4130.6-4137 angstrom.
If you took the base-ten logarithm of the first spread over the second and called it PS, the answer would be 0.15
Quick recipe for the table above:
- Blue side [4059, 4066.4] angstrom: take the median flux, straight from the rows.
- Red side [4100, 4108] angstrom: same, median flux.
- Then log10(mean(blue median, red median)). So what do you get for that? 0.867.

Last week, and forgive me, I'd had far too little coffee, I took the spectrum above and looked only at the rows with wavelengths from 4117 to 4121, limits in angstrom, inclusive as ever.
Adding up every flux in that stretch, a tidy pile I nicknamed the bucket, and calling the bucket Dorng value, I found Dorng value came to 32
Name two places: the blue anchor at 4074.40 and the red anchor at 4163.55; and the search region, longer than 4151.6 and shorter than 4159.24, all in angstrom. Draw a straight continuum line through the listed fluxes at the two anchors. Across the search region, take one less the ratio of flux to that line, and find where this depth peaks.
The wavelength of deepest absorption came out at 4155.88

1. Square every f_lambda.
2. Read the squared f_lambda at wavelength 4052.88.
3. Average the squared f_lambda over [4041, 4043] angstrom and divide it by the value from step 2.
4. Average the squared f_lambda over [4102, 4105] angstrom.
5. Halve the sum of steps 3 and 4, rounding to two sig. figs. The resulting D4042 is 21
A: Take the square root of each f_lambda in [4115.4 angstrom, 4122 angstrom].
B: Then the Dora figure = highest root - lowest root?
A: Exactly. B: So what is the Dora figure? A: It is 0.38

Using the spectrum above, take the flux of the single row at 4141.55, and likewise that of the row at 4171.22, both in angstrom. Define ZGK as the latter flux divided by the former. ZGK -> 1.01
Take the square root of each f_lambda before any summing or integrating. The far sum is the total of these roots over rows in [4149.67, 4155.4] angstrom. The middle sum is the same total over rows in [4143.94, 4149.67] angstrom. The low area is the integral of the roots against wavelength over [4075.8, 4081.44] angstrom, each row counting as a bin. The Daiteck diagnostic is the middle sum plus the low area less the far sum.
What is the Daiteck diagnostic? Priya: 16.4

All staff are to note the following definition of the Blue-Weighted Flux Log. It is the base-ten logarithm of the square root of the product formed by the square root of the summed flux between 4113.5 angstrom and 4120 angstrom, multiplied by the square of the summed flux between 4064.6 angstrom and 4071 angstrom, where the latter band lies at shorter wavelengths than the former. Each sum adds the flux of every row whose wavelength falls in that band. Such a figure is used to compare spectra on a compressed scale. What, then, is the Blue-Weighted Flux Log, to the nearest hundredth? 2.23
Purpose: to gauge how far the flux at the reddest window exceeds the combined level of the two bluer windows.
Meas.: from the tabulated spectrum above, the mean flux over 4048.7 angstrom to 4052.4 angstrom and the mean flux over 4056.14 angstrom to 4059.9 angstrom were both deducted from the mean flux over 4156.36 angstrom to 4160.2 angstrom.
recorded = -9.0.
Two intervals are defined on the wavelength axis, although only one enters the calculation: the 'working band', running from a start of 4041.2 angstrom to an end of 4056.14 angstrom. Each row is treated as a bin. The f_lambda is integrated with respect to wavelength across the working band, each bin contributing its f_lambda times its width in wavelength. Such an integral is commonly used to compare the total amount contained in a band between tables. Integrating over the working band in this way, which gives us 121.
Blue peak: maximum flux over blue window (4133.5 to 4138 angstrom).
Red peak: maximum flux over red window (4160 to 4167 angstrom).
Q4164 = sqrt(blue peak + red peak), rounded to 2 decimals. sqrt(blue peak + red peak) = 4.16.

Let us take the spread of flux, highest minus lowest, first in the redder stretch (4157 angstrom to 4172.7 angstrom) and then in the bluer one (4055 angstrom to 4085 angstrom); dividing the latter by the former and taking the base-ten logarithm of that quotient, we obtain 0.11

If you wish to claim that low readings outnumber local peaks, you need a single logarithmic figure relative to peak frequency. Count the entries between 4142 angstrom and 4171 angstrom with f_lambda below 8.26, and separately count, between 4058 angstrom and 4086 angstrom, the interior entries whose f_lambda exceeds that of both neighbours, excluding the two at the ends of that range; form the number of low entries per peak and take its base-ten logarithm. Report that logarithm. 0.41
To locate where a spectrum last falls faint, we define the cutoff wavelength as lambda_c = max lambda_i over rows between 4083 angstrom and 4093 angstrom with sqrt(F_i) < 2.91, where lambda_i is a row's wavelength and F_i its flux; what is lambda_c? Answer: 4092.26 angstrom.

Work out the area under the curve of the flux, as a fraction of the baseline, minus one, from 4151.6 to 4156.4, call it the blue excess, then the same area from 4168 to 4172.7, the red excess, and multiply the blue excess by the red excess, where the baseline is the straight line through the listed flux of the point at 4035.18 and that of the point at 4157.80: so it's 0.02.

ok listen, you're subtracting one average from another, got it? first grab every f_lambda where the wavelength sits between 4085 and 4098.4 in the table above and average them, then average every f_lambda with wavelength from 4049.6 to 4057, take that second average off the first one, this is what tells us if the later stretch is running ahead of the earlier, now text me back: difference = -0.9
